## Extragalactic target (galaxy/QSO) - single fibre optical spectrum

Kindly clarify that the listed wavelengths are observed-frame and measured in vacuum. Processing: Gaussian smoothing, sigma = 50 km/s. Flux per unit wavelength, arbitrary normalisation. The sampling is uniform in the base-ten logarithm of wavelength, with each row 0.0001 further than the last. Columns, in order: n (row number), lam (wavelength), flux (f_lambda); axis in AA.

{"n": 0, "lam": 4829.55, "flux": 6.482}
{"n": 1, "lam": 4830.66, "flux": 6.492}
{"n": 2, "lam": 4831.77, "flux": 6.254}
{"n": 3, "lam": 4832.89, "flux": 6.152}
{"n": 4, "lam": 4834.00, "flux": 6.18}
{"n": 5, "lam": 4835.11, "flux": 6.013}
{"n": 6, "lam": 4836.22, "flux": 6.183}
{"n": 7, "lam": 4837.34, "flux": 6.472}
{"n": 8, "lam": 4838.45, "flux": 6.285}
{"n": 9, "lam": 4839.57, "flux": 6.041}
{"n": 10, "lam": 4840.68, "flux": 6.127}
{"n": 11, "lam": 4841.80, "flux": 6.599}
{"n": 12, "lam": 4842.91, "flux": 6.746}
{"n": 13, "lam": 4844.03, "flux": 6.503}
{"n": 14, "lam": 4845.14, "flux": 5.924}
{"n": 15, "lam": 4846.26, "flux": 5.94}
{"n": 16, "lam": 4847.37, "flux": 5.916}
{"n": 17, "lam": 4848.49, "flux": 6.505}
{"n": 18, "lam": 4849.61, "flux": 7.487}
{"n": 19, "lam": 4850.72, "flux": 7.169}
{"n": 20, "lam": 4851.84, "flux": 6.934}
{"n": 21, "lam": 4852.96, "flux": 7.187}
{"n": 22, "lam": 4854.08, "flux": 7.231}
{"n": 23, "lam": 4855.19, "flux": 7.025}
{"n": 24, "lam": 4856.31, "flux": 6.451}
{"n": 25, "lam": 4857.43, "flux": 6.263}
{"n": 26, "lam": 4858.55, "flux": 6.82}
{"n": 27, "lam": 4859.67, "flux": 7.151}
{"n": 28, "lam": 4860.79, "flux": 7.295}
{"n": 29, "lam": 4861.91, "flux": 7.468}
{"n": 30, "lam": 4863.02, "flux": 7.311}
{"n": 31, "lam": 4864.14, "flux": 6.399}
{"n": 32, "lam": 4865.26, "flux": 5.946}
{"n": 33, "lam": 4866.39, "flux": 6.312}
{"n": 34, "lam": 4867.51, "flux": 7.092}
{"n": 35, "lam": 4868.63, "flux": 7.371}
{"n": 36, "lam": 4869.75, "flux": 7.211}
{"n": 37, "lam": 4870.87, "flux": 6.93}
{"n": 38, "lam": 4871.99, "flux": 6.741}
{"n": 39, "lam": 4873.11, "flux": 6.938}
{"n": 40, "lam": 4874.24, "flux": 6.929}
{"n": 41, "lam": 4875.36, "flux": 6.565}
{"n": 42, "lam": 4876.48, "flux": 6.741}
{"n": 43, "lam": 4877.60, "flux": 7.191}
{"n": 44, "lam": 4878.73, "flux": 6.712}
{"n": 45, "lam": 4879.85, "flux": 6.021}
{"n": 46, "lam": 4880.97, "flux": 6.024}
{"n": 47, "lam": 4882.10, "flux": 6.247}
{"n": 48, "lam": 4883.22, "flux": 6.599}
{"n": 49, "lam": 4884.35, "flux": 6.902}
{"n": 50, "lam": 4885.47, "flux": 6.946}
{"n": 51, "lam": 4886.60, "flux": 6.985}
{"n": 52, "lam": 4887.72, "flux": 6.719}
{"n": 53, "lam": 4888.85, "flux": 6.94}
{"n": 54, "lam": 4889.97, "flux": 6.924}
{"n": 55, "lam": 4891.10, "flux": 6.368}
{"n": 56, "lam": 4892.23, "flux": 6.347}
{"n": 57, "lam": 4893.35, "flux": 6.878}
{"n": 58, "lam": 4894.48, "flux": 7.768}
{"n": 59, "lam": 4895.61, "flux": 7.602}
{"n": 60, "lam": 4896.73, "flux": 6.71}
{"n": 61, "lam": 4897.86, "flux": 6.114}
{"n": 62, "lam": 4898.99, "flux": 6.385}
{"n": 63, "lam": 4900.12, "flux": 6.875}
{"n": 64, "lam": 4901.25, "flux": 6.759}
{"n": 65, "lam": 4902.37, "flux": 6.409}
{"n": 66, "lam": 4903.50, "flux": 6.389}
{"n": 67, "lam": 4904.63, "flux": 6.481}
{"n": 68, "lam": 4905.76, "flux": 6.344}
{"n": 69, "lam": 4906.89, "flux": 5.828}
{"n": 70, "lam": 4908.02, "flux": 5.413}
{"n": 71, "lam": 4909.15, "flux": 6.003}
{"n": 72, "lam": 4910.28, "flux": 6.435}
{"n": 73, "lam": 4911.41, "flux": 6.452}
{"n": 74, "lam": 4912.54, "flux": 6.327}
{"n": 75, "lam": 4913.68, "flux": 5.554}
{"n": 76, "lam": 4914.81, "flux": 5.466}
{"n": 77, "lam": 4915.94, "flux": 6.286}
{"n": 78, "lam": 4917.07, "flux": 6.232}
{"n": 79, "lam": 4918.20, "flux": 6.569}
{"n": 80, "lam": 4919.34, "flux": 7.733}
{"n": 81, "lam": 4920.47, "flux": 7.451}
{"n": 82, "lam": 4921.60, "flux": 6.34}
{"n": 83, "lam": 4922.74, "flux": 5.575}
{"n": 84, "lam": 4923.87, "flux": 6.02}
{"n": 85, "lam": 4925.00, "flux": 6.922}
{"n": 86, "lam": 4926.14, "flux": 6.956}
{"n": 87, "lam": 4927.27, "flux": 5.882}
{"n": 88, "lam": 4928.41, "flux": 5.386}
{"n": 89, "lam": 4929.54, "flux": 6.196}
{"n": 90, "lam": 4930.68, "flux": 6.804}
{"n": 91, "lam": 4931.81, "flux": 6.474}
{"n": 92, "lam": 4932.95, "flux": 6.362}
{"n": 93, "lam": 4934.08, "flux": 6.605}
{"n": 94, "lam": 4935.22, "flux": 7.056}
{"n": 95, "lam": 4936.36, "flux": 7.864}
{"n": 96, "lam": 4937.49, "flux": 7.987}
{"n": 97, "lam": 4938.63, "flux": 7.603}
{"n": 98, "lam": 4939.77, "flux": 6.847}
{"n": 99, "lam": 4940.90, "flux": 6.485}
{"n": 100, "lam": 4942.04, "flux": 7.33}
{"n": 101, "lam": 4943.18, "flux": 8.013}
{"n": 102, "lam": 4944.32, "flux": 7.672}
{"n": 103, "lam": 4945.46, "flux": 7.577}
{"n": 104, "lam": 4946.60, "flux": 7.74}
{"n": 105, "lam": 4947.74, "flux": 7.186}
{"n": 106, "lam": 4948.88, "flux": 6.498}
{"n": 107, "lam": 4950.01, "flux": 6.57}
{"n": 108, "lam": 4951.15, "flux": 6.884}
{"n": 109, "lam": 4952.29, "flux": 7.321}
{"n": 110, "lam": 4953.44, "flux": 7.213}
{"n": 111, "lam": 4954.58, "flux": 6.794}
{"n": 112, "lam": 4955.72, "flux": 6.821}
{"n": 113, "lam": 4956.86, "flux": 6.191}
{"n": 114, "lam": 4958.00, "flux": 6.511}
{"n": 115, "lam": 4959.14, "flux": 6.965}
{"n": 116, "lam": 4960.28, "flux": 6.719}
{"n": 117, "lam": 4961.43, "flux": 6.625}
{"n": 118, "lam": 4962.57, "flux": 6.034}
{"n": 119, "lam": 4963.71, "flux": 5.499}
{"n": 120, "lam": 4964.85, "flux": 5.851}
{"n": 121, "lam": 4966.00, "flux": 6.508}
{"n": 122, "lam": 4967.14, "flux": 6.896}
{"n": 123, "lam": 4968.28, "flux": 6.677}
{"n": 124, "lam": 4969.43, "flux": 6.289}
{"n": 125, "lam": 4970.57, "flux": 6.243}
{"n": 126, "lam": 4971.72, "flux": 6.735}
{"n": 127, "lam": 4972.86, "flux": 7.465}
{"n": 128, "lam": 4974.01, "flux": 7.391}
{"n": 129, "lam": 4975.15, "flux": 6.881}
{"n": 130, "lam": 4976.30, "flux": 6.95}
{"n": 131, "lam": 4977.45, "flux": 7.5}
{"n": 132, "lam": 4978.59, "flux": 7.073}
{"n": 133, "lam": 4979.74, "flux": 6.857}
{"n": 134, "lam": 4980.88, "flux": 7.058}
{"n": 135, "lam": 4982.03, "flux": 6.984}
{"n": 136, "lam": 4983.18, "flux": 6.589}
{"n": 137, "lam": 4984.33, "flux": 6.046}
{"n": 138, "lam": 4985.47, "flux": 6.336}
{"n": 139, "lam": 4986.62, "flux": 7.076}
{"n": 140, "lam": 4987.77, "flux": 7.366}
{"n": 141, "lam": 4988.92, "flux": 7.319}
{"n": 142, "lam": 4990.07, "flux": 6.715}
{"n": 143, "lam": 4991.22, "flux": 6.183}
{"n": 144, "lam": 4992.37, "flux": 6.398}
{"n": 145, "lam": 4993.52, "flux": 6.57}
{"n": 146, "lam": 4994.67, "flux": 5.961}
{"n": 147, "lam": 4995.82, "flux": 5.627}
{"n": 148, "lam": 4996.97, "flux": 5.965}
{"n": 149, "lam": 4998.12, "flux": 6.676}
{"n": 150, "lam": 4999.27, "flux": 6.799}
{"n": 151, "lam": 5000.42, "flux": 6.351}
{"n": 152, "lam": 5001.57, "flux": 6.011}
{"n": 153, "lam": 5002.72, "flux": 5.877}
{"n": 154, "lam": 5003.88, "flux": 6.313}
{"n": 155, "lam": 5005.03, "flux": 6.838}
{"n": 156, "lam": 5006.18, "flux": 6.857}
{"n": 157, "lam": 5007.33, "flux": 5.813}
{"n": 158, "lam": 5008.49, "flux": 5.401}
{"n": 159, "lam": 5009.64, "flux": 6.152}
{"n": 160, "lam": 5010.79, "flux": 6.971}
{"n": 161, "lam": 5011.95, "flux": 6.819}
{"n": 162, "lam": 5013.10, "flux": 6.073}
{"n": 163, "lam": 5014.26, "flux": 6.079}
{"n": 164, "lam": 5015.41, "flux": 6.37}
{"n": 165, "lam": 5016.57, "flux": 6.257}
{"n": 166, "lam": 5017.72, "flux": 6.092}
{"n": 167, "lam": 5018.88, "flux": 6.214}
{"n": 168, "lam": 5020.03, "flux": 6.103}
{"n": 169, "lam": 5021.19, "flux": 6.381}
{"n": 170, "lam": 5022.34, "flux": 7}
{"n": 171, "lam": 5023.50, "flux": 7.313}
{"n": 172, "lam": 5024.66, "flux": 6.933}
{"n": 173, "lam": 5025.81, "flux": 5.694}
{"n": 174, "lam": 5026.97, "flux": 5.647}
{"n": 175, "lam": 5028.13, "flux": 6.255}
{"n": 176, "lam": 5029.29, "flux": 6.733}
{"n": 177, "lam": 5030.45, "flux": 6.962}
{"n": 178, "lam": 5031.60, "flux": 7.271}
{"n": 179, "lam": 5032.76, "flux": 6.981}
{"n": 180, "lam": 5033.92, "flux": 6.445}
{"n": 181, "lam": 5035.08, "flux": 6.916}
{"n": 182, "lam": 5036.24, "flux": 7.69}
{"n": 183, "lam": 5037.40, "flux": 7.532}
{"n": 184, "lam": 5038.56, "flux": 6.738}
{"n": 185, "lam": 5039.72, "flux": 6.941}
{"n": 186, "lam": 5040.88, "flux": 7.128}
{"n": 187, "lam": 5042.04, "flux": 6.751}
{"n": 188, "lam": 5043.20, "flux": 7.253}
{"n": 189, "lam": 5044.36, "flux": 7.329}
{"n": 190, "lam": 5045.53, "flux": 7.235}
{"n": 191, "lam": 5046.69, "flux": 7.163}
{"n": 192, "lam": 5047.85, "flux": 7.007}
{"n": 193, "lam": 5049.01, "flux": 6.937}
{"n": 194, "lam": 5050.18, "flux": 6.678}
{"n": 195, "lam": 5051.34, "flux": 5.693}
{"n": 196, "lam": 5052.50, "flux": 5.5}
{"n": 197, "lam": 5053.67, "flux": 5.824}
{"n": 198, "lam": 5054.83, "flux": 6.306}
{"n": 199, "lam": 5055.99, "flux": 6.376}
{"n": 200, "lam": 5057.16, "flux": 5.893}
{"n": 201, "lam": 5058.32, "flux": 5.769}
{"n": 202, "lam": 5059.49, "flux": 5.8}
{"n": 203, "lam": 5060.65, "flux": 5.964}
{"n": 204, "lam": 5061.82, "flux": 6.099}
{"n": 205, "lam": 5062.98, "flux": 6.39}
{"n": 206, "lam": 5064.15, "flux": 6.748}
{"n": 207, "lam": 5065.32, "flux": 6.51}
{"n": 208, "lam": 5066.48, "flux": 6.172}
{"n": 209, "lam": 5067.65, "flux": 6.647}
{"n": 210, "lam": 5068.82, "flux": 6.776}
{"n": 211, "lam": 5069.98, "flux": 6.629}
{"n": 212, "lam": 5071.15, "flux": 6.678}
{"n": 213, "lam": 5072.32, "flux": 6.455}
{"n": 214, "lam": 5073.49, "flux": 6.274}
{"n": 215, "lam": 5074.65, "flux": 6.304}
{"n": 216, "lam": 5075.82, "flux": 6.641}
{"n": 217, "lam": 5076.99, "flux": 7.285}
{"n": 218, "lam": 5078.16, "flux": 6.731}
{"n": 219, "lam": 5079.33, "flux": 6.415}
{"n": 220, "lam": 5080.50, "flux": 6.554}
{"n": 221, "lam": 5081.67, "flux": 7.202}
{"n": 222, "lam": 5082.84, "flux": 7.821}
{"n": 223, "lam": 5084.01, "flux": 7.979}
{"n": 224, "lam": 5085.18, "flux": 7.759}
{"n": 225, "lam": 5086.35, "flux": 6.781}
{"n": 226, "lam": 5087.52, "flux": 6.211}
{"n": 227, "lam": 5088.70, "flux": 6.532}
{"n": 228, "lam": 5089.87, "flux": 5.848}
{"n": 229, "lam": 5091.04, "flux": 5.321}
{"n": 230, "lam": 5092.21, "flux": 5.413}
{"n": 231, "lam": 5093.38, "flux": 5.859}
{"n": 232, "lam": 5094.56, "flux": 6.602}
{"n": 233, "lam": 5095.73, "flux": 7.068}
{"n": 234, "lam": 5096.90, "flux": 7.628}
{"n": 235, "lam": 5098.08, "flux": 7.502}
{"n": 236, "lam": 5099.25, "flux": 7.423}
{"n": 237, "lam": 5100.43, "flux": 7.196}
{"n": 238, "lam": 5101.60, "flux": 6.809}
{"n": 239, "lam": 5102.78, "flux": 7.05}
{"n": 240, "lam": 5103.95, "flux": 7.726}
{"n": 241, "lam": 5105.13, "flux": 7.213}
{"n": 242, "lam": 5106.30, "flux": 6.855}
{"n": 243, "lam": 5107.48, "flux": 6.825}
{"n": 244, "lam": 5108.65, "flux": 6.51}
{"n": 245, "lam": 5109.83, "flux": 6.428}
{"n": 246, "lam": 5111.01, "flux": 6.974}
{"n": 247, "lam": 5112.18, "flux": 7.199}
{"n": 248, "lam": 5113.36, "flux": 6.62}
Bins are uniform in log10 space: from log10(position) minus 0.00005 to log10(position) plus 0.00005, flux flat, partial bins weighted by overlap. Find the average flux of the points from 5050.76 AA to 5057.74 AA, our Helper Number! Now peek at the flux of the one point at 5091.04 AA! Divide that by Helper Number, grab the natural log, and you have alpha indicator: -0.11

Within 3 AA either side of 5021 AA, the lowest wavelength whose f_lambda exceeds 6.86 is 5022.34 AA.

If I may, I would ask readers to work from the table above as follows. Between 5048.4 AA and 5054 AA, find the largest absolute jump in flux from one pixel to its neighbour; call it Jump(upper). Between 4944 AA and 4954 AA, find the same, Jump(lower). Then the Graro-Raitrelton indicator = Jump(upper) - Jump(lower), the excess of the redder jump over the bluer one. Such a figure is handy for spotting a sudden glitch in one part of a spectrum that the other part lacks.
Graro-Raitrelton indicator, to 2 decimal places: 0.30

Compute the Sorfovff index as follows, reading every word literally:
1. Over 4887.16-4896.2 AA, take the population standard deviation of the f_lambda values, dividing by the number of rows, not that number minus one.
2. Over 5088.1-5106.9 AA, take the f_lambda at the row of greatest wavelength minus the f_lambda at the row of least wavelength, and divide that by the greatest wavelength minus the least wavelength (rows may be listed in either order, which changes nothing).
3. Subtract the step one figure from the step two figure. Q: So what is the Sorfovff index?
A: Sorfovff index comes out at -0.46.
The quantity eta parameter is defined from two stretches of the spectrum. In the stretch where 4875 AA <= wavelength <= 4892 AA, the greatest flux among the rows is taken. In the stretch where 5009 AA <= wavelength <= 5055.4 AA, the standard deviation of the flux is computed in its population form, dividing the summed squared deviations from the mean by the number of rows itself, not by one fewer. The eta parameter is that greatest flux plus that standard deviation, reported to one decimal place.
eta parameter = 7.7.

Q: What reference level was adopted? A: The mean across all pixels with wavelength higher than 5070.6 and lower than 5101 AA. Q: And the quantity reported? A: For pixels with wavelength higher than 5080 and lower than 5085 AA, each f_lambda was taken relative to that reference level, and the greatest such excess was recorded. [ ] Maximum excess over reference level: 1.2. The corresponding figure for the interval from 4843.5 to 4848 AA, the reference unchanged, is -0.2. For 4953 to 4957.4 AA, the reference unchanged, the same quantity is 0.5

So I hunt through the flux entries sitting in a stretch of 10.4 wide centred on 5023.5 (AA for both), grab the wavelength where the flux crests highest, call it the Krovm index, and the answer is 5023.50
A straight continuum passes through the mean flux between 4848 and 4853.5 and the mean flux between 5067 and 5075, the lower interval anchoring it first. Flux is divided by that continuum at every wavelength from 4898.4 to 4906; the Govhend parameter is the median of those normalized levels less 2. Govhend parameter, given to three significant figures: -1.08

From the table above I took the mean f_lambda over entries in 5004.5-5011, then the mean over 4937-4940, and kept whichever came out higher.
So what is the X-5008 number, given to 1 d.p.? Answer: 7.5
